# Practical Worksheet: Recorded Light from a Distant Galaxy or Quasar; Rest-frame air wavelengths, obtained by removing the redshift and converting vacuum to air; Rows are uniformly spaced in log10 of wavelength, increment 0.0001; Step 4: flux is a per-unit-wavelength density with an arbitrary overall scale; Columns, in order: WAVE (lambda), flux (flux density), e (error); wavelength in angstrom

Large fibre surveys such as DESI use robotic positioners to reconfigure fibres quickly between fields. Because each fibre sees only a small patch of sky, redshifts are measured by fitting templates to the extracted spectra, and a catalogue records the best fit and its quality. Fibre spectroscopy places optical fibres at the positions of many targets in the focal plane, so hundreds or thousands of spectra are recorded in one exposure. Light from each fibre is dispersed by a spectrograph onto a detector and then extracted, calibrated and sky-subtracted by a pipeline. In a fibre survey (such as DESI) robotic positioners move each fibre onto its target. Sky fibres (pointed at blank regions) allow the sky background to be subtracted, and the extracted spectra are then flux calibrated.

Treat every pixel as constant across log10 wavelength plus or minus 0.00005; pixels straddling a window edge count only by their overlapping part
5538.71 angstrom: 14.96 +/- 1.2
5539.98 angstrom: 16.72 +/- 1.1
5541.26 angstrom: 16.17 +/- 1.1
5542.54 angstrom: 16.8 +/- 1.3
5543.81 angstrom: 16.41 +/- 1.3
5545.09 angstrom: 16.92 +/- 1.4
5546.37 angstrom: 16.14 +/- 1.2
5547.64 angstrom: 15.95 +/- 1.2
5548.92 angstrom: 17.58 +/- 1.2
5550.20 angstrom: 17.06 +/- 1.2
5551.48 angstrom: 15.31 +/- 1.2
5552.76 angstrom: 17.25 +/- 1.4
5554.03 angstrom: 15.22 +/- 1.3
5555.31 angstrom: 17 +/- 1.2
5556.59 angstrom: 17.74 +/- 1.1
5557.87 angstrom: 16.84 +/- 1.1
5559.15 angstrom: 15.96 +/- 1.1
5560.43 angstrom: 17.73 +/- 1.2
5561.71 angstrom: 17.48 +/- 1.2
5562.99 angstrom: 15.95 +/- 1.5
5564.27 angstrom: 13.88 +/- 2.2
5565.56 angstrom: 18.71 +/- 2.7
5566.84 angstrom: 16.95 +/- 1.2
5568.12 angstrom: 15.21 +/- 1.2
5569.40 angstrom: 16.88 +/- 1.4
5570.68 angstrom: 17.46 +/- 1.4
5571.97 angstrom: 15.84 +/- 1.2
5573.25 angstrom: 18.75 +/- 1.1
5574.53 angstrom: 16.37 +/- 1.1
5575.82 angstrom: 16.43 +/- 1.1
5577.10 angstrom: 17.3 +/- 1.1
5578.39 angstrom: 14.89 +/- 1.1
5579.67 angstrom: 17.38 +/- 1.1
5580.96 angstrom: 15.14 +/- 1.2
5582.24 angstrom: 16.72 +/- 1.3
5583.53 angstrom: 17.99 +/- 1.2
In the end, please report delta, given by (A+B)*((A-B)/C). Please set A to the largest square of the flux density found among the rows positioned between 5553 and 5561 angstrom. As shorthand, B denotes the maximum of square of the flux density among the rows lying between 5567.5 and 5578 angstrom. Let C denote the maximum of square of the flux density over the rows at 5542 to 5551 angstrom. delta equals -79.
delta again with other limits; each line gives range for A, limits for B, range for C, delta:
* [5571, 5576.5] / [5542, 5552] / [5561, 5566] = 80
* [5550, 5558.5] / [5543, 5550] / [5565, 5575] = 10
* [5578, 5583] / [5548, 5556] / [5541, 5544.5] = -15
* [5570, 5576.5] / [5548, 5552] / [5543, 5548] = 98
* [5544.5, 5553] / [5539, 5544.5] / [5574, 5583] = 52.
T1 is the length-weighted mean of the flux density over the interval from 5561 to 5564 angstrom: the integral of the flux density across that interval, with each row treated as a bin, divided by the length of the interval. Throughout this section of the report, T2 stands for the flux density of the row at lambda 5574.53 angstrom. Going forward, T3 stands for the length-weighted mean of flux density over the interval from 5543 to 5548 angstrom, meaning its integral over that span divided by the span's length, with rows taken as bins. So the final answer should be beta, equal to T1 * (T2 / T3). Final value 16.35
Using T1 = 16.4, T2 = 16.37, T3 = 16.4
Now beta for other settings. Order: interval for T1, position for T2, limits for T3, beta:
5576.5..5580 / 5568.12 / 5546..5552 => 15.20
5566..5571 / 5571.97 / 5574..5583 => 16.19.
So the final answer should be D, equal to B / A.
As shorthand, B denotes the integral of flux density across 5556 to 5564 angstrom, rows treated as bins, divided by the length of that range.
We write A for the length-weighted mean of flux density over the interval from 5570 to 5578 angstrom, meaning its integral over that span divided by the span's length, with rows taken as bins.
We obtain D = 0.99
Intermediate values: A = 16.9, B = 16.8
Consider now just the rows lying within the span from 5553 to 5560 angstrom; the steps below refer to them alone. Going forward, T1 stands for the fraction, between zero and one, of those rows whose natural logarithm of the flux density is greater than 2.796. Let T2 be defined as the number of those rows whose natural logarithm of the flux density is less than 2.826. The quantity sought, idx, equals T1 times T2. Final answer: 1.8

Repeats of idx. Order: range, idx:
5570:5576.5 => 1.8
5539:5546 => 3.2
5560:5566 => 1.2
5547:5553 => 1.2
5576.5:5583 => 1.8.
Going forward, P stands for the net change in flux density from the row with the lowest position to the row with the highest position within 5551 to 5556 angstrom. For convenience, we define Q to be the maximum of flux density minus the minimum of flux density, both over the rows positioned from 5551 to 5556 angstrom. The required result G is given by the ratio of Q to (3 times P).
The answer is 0.40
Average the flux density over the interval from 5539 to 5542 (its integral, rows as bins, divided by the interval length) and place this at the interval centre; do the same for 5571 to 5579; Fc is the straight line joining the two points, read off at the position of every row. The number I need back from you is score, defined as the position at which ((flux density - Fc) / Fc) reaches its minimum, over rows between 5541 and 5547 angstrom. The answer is 5546.37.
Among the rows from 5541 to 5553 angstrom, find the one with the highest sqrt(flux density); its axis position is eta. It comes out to 5548.92 angstrom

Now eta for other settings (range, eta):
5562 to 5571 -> 5565.56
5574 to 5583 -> 5579.67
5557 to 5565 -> 5560.43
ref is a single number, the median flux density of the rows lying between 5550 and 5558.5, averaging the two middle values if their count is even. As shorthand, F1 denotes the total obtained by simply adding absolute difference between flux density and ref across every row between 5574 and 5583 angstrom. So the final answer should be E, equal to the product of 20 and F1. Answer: 123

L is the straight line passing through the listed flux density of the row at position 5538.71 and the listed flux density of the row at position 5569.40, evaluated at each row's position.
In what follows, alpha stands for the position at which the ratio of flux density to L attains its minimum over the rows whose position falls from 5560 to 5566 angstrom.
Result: 5564.27 angstrom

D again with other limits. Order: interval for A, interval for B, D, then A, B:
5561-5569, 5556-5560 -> 1.03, 16.4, 16.9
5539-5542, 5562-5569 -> 1.00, 16.3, 16.2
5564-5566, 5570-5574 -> 1.05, 16.4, 17.3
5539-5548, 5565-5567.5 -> 1.08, 16.4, 17.8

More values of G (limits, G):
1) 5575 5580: 0.87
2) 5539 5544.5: -0.68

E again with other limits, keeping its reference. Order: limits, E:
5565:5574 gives 141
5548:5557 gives 102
